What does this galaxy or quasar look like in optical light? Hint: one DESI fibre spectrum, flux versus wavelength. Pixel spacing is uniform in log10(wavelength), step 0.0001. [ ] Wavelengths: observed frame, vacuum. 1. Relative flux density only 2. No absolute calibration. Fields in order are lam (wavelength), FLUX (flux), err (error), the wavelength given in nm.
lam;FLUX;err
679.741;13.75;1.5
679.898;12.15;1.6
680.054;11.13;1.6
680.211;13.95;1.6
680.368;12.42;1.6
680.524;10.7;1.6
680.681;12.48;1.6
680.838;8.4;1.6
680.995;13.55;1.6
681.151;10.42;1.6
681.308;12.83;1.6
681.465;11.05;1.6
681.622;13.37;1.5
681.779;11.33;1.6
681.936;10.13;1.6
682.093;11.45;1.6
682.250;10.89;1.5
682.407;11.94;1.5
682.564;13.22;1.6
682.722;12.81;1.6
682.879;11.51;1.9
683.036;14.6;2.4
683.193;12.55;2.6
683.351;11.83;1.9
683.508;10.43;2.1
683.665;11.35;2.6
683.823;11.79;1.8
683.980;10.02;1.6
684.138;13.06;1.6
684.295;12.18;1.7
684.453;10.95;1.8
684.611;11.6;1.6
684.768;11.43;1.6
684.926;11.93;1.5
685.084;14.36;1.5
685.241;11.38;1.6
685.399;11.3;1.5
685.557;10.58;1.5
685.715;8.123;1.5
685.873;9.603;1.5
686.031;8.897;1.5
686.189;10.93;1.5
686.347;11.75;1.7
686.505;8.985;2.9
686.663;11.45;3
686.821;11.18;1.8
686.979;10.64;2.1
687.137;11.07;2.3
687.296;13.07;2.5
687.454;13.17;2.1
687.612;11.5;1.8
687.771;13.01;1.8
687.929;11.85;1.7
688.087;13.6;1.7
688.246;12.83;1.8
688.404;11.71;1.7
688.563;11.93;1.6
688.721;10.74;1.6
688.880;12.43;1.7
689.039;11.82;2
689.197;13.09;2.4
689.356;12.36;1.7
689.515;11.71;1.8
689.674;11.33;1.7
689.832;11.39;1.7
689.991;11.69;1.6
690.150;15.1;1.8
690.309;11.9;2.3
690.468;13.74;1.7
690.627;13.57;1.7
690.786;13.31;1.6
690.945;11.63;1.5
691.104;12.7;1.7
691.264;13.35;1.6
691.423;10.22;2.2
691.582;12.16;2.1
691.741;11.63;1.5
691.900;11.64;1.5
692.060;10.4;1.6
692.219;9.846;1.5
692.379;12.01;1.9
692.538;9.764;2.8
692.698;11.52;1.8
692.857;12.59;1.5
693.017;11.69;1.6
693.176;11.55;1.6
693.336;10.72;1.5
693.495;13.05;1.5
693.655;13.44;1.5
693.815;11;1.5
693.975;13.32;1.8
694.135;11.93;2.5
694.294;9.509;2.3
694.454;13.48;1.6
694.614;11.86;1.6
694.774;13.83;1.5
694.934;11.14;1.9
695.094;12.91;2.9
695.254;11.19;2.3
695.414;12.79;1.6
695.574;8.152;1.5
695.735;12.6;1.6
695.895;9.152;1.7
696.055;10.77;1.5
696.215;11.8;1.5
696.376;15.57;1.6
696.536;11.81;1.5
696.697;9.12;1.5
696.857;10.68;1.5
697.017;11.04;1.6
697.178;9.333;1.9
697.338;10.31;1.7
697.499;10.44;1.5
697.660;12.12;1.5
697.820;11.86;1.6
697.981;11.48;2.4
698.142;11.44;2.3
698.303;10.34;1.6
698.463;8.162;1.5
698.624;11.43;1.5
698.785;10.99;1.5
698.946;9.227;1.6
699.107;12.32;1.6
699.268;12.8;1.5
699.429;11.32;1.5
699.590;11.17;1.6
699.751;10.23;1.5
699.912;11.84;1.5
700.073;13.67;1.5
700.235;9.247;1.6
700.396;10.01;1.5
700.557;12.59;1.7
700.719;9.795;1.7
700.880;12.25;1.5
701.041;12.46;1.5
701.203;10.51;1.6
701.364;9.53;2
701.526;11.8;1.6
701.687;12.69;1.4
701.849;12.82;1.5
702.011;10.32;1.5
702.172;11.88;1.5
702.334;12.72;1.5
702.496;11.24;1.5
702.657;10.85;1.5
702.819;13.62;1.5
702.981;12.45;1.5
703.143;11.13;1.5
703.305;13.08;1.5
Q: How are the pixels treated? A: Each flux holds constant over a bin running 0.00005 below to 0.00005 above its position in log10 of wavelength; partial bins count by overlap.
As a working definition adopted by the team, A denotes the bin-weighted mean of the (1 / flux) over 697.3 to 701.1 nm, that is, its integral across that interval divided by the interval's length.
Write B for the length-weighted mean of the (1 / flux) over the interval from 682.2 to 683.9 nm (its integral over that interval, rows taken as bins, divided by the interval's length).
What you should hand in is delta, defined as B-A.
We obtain -0.0077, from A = 0.091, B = 0.083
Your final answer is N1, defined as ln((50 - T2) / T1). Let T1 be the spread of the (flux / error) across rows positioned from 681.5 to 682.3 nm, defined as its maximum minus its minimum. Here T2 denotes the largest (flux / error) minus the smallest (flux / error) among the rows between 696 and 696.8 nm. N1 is 2.89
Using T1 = 2.6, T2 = 3.7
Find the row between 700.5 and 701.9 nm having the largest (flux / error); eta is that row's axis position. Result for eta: 701.687 nm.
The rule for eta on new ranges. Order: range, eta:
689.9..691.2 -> 690.150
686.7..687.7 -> 687.612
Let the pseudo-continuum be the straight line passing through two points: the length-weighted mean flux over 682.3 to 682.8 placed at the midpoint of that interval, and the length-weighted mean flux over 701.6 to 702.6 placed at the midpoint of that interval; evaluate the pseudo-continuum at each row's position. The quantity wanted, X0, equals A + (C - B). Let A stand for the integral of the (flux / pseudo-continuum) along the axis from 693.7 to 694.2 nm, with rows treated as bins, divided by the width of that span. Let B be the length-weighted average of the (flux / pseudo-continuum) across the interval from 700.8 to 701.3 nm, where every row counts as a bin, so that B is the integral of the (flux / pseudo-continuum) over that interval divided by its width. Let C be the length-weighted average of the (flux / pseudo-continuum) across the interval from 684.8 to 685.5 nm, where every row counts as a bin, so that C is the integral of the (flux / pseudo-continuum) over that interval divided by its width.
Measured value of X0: 1.00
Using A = 1.00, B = 0.98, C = 0.97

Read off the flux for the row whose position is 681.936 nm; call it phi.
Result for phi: 10.13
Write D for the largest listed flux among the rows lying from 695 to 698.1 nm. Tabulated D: 15.57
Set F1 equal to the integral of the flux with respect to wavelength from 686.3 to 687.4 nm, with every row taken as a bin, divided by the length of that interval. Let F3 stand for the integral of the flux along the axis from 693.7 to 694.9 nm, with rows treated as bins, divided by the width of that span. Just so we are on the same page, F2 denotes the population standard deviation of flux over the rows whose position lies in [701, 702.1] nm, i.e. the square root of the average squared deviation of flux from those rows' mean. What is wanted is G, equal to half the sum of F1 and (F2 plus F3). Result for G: 12.3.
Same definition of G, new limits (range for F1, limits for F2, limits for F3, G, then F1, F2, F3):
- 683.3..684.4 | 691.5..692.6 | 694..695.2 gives 12.3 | 11.5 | 0.95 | 12.1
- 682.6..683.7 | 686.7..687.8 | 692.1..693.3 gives 12.2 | 12.2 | 1.01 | 11.2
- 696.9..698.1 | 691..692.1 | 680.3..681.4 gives 11.8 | 10.9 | 1.06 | 11.5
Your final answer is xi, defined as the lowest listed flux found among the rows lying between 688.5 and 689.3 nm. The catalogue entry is 10.74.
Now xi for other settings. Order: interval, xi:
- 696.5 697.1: 9.12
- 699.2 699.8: 10.23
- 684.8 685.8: 8.123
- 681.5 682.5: 10.13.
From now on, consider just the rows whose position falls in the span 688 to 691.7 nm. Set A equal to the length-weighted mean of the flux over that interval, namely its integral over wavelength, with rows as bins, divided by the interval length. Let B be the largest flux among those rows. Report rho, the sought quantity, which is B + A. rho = 27.5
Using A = 12.4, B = 15.1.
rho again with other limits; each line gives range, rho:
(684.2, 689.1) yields 25.8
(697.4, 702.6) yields 24.9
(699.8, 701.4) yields 24.9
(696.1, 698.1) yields 26.9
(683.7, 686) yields 25.6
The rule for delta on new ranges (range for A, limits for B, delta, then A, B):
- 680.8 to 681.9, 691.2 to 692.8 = 0.0018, 0.088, 0.090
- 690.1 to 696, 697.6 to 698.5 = 0.0068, 0.086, 0.092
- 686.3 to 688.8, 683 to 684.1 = 0.0004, 0.086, 0.086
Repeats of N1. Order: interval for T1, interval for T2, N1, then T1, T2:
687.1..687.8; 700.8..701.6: 2.96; 2.4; 3.5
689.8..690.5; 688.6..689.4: 2.71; 3.2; 1.9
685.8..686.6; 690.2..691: 2.41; 4.2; 3.1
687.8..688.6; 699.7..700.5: 3.74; 1.1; 3.3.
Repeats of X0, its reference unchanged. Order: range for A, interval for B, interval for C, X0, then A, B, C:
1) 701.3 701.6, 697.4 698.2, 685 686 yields 0.81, 0.89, 0.95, 0.87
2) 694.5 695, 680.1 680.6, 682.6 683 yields 1.04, 1.02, 0.97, 1.00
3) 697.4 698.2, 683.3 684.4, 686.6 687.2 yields 0.92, 0.95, 0.92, 0.89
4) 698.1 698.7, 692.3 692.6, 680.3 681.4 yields 0.87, 0.85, 0.90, 0.92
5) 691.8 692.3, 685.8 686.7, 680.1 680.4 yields 1.08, 0.87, 0.82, 1.03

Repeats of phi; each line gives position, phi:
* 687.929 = 11.85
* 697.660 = 12.12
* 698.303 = 10.34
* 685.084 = 14.36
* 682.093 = 11.45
